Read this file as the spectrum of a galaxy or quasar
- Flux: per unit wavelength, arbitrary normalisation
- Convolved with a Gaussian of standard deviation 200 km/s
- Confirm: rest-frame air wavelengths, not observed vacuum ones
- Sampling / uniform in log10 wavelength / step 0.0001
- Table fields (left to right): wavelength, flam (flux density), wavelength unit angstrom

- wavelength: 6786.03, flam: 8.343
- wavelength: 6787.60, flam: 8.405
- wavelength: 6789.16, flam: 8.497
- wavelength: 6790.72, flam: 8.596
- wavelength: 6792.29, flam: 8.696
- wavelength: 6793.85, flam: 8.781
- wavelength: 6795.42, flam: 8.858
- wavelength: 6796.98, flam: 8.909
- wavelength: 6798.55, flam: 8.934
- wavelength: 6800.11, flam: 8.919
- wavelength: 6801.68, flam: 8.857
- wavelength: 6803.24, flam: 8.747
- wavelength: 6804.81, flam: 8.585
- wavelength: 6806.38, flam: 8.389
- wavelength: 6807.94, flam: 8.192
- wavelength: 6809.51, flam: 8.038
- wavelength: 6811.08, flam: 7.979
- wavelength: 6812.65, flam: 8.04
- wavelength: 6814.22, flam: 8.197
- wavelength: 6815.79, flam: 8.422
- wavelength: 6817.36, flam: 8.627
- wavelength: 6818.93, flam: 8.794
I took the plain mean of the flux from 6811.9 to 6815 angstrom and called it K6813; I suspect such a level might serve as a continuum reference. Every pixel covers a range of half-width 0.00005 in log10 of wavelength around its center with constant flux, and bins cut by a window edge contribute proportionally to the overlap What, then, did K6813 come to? 8.12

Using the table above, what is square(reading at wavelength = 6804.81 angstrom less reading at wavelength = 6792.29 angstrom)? 0.01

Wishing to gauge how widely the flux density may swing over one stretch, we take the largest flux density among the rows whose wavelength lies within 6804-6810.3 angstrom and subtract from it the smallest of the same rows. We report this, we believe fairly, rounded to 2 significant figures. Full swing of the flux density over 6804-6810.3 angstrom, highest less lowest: 0.55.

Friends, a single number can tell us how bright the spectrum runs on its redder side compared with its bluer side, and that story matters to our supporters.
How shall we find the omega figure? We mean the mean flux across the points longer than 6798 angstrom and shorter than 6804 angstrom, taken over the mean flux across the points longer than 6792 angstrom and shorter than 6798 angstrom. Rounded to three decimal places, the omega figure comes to 1.006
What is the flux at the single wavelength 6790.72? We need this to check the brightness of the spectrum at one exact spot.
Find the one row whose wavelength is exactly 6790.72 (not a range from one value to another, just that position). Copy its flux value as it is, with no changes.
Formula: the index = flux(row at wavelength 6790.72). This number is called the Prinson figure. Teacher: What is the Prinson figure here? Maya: 8.596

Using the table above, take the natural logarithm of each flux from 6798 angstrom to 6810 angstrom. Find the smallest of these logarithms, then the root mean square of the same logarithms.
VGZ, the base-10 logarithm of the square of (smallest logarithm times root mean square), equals 1.30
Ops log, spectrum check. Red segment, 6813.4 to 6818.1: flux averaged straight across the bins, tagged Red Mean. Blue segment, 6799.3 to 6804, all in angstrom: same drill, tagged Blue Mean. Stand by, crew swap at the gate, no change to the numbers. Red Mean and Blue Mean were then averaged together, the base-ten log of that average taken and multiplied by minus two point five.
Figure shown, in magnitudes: -2.340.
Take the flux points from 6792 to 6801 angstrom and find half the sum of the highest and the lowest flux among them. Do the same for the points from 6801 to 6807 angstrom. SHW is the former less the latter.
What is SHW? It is 0.2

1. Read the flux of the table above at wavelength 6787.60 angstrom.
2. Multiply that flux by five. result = 42.0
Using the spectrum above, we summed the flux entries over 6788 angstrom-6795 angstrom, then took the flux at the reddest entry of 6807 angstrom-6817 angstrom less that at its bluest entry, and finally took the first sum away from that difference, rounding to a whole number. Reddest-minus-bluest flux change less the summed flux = -34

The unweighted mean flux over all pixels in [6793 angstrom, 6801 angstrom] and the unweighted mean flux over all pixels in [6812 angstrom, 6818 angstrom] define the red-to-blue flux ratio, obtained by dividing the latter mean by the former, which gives 0.937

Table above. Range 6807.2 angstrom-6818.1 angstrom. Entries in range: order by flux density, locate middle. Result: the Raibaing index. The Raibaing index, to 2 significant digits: 8.2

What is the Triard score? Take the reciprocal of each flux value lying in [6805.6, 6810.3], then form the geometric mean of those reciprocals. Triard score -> 0.122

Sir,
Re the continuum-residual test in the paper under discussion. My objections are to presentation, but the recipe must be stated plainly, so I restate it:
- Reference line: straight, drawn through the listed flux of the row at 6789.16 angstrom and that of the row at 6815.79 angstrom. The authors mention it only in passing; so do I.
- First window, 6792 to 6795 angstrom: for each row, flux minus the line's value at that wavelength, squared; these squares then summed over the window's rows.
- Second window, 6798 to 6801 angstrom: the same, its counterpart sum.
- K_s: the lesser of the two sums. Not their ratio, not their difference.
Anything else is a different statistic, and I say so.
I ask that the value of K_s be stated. 0.13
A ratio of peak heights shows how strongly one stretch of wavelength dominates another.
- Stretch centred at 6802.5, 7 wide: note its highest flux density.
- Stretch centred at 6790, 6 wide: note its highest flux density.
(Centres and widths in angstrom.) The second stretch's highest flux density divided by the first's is 0.97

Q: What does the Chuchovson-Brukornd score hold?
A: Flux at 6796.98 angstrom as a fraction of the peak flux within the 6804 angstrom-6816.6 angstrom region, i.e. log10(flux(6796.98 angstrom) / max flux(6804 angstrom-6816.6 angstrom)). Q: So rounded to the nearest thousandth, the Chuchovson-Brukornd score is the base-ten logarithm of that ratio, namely 0.016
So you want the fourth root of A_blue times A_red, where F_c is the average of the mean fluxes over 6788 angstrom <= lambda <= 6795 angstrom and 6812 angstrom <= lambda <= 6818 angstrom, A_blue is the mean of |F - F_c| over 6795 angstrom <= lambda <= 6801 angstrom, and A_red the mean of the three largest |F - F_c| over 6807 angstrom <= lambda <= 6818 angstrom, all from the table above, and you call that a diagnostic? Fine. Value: 0.67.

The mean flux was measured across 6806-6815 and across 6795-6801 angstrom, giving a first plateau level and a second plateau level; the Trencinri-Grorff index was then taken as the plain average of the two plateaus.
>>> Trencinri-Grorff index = 8.52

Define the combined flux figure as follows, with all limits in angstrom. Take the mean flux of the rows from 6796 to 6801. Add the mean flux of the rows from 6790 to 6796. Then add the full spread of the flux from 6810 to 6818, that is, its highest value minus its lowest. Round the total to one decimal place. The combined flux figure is 18.3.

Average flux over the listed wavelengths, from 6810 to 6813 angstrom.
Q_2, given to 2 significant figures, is 8.0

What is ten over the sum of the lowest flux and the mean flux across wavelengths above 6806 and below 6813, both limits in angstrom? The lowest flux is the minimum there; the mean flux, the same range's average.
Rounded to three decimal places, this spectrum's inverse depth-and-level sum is 0.621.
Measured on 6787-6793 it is 0.590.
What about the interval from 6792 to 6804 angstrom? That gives 0.570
